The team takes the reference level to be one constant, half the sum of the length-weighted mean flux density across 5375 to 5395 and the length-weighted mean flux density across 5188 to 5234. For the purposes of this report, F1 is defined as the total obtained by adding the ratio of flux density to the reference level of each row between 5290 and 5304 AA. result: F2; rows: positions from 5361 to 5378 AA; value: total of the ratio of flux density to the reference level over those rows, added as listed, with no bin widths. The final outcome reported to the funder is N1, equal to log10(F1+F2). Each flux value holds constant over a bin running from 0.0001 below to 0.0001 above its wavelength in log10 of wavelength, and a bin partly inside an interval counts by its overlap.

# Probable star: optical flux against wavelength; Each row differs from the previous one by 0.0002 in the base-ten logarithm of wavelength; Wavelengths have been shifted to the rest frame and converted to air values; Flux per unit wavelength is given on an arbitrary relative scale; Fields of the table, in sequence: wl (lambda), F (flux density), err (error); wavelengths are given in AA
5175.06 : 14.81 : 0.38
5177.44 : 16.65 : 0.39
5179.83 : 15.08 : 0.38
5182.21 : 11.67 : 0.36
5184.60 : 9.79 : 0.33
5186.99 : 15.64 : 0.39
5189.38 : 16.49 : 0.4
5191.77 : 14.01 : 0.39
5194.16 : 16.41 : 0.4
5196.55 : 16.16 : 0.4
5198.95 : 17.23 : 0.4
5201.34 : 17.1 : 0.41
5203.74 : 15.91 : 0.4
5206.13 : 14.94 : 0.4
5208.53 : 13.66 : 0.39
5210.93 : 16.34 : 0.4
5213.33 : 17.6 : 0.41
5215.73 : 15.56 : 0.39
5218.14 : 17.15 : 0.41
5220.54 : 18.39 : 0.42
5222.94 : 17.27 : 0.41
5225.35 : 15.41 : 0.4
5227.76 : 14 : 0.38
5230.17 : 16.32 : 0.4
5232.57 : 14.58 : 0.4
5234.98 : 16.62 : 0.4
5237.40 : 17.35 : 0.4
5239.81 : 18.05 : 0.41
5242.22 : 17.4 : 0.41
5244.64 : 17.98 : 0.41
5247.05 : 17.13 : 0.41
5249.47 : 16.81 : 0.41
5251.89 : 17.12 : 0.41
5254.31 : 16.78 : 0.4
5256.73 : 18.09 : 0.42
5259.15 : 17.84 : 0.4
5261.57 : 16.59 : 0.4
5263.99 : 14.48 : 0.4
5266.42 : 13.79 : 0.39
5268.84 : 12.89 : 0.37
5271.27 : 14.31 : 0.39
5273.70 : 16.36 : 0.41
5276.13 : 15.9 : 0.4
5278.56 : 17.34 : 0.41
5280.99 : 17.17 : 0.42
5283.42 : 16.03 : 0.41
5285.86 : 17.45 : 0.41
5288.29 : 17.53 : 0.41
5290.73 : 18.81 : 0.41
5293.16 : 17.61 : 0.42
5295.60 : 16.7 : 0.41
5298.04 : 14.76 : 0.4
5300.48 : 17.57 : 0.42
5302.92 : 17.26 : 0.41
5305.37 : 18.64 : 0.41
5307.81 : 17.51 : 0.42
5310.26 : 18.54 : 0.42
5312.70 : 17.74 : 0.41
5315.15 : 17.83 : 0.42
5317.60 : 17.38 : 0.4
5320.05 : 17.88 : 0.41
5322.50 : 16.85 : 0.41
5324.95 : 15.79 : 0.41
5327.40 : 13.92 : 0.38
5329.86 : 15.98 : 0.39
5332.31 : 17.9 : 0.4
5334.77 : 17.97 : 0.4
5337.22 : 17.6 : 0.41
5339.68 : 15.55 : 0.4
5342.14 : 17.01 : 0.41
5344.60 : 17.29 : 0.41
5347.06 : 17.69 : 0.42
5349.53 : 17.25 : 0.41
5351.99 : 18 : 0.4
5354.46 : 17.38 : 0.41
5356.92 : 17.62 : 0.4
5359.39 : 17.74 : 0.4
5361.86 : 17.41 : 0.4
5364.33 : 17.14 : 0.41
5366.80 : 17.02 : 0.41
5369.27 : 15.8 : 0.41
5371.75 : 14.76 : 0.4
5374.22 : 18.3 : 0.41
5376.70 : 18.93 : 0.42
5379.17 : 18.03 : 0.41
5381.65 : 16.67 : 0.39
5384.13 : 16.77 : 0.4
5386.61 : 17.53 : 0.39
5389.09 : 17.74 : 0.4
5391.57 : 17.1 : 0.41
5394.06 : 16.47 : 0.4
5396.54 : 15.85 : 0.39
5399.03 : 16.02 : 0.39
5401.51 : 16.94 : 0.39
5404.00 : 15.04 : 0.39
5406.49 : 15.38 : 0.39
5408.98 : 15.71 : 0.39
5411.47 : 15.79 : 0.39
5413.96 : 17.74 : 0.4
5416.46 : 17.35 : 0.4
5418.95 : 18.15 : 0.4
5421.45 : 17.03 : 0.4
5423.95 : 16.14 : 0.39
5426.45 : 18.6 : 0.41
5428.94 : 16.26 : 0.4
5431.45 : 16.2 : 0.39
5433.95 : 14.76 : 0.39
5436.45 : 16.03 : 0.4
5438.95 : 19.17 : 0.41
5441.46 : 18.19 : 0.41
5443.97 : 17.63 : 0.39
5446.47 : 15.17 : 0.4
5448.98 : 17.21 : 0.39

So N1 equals 1.12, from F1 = 6.1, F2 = 7.1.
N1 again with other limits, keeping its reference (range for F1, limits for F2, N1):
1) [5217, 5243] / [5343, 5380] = 1.42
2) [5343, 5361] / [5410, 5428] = 1.16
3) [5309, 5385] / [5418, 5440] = 1.61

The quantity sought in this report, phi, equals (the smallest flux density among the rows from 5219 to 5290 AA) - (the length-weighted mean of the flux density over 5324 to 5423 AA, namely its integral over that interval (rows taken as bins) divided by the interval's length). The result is -4.0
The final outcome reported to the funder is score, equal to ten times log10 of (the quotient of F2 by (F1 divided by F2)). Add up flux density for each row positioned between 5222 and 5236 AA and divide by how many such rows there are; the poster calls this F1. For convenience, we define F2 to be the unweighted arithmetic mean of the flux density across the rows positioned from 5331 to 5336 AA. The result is 13.12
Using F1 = 15.7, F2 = 17.9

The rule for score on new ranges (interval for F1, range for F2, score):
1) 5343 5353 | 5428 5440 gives 11.90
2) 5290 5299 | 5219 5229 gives 11.93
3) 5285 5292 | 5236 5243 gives 12.37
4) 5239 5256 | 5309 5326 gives 12.44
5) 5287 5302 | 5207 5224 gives 12.04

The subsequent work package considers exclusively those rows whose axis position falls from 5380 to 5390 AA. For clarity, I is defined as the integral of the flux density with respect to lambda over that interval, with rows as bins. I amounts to 172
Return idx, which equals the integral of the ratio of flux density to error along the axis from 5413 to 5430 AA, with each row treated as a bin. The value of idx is 736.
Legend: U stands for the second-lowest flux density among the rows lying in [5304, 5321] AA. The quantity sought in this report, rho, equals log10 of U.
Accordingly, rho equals 1.24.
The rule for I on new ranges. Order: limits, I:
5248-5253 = 85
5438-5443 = 93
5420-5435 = 248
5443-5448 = 82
